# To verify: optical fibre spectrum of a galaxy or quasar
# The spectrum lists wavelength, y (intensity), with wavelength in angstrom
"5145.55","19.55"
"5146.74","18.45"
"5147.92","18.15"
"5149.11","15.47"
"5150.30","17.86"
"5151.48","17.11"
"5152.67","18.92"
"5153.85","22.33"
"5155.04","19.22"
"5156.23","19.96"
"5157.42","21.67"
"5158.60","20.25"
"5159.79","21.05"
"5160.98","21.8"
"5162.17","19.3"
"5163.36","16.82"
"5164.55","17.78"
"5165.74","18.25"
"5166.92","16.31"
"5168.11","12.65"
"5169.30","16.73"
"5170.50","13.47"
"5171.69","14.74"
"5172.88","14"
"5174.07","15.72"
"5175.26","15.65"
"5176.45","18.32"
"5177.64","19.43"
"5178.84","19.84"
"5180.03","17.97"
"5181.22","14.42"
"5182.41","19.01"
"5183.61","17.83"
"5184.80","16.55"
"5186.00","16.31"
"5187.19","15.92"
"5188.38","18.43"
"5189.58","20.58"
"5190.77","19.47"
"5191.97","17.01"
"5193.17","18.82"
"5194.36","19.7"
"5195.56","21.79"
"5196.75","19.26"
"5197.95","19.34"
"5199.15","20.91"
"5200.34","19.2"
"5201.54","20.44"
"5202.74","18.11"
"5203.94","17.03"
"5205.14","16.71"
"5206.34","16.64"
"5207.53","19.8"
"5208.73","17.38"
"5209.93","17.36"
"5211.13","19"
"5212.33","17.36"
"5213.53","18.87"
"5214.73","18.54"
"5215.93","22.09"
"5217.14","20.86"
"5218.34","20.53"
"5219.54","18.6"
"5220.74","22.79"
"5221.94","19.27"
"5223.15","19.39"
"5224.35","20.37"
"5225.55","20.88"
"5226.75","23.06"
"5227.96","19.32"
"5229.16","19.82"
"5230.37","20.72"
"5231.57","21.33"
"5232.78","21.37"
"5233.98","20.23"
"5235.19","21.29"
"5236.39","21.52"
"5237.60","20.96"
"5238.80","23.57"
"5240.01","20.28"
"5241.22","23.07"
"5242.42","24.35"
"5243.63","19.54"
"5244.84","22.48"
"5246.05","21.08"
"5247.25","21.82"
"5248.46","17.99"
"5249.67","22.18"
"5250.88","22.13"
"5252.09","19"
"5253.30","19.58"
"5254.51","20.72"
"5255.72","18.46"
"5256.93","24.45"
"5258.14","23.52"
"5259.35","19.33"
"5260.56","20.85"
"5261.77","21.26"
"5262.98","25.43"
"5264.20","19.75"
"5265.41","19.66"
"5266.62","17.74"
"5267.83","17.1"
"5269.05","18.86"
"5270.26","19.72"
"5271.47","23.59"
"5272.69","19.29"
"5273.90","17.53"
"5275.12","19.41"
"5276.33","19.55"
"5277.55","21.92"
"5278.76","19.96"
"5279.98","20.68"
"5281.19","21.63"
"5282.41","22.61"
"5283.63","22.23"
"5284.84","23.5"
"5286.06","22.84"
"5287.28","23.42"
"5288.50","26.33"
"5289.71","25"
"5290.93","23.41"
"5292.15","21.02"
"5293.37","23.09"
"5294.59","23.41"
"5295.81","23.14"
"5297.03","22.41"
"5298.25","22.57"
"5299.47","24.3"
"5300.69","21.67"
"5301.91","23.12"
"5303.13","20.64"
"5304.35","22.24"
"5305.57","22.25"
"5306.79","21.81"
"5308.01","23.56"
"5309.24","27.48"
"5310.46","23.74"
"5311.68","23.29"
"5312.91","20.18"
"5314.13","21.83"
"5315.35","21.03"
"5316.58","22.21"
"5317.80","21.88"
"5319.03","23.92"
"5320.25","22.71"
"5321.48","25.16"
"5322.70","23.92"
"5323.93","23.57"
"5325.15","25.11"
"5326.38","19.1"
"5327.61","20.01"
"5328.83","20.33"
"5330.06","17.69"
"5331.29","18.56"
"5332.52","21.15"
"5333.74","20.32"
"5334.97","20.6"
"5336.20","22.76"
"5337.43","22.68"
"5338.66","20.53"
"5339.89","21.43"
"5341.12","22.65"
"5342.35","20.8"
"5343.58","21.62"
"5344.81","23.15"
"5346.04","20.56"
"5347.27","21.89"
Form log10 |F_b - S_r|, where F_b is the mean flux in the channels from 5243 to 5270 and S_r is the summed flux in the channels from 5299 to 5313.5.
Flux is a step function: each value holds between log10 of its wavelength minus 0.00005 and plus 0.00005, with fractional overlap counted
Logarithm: 2.40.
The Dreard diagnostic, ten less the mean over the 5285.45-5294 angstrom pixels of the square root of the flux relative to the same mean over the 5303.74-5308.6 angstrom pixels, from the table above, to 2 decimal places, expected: 8.98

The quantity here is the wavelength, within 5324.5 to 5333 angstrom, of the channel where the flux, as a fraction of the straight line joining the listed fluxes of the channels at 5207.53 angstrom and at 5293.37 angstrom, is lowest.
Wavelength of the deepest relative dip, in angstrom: 5330.06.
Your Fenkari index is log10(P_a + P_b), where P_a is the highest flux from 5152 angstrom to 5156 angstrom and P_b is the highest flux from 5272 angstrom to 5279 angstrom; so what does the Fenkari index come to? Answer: 1.65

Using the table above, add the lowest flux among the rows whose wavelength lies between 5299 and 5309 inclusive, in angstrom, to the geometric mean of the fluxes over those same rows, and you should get 43.1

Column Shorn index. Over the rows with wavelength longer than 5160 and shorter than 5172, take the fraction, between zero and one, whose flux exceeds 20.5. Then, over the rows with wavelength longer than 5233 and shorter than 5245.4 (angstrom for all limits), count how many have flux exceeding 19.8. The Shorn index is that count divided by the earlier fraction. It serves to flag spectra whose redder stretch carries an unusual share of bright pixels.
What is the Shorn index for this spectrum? 90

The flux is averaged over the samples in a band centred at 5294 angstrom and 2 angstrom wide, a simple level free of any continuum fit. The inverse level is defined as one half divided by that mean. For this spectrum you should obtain 0.0215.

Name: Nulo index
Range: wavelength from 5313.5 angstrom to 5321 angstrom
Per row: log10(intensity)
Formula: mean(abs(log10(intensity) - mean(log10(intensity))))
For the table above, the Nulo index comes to 0.013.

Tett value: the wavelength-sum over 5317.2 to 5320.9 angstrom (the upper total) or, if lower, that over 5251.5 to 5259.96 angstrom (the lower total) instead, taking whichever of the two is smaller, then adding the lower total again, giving 214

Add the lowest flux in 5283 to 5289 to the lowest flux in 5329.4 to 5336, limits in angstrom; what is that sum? 40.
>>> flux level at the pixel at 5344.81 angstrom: 23.15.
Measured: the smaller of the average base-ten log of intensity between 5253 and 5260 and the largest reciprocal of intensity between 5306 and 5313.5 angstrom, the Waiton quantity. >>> 0.0496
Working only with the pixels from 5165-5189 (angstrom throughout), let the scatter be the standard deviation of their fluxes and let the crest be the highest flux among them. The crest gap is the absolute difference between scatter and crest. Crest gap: 18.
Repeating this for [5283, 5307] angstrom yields 25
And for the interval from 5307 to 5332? 25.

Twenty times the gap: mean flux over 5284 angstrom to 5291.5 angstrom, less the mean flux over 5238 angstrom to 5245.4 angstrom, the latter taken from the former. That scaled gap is 37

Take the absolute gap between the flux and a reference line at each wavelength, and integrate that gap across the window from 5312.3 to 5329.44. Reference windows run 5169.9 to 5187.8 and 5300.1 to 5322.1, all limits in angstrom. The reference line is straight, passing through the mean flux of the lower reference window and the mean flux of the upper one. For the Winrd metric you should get 29.8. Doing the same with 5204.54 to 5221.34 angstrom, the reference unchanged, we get 25.0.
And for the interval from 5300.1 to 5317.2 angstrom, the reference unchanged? 21.9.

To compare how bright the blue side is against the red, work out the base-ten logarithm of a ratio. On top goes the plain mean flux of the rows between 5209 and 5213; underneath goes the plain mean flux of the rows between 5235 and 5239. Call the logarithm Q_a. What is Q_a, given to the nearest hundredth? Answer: -0.09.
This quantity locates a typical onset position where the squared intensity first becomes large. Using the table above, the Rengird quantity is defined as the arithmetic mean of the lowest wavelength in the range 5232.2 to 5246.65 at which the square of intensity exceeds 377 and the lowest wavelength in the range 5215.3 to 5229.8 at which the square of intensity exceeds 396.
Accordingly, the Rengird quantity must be 5224.4 angstrom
